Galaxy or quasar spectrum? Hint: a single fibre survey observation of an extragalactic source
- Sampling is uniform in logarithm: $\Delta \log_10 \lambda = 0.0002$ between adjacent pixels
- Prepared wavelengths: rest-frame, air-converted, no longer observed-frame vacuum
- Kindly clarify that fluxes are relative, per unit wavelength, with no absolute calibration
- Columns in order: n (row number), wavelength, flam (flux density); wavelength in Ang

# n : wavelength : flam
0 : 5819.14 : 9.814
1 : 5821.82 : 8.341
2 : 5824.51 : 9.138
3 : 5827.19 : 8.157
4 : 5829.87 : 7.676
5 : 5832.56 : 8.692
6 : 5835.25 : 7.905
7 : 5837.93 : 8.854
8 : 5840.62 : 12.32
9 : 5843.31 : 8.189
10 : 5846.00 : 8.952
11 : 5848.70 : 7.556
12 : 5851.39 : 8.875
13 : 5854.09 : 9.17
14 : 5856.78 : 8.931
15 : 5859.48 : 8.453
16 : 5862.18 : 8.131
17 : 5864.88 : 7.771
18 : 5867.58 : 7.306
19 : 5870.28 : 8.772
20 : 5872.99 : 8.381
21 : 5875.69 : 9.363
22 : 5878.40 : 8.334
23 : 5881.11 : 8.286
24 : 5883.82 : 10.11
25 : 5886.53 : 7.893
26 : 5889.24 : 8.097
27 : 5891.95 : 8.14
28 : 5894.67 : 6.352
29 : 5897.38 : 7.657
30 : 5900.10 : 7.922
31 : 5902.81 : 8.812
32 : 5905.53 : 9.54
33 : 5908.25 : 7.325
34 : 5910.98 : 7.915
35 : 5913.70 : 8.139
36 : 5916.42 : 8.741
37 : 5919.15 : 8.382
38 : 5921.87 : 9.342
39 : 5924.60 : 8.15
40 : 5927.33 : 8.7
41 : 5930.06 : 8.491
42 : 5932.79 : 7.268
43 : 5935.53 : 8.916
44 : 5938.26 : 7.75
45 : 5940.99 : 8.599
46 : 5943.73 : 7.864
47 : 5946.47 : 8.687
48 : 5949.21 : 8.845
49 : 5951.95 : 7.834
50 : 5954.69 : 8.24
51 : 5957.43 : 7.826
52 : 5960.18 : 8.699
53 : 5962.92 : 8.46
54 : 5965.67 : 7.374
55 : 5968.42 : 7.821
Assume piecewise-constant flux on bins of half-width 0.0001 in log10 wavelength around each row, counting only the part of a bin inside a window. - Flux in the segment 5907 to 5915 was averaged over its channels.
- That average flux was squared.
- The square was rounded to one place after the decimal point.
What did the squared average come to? 60.7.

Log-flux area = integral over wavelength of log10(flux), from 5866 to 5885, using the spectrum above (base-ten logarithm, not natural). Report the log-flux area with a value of 17.7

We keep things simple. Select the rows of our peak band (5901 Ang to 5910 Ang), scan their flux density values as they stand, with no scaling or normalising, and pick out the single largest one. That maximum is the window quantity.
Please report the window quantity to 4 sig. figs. 9.540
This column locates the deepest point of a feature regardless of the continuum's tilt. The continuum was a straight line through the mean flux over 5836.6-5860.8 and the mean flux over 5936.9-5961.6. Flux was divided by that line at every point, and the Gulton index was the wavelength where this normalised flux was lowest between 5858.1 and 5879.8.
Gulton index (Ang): 5867.58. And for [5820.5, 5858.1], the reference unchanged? 5829.87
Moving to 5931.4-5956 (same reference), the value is 5932.79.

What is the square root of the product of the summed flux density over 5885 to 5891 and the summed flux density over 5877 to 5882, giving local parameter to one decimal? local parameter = 16.3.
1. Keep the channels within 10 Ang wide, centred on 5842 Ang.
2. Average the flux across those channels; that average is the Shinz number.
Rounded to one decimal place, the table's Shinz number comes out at 9.6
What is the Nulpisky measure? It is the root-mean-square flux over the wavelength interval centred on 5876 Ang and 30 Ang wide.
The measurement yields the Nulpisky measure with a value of 8.44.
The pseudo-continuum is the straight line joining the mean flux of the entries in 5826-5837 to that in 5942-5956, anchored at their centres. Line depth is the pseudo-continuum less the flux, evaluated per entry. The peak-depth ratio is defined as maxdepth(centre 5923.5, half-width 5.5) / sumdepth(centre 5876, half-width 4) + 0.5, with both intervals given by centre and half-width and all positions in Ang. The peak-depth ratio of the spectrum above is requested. 0.4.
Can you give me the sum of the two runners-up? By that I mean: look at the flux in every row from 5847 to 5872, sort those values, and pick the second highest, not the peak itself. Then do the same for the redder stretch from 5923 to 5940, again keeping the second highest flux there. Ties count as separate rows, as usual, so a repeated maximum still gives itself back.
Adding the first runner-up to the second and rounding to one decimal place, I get 17.6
